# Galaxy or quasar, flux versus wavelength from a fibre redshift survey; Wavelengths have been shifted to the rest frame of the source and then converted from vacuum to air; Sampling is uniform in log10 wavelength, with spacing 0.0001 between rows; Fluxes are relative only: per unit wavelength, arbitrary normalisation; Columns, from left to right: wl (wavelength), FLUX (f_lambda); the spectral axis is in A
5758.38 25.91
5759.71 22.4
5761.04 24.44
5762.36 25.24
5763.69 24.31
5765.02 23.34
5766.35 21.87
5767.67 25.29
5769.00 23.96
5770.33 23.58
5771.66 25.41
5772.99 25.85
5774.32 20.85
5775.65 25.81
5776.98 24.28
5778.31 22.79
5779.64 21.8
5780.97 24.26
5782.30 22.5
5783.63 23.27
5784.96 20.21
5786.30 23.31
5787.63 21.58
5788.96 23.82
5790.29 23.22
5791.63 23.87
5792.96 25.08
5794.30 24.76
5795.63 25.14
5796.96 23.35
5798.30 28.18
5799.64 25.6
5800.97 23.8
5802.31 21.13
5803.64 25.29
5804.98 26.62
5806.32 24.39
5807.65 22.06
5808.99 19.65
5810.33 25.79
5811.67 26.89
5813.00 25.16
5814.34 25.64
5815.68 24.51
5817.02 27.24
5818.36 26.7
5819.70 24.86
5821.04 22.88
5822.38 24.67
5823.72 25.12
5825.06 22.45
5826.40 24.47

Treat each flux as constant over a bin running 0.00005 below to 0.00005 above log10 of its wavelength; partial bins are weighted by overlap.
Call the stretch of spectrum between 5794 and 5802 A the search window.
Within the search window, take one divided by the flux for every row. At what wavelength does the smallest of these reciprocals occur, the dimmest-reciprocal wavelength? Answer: 5798.30 A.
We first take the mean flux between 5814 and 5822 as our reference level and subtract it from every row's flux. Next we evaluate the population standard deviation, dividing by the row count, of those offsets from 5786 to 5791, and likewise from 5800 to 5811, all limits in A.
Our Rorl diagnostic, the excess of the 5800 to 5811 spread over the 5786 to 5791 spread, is 1.4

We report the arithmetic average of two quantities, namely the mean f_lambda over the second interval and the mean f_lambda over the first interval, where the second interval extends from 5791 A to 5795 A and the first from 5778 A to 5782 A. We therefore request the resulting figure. 23.8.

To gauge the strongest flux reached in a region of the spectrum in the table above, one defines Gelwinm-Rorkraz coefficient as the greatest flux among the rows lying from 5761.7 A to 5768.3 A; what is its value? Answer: 25.29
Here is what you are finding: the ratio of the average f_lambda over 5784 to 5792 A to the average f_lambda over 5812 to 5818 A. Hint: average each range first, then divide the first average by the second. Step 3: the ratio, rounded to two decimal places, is 0.88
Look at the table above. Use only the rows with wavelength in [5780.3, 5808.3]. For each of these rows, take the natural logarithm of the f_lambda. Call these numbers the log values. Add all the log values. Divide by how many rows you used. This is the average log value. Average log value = 3.17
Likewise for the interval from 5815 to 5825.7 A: 3.21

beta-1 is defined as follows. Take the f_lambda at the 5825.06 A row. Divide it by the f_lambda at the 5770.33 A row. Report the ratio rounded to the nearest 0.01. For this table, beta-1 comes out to 0.95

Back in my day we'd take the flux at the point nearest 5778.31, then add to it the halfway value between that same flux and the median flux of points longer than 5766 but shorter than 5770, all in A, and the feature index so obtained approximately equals 46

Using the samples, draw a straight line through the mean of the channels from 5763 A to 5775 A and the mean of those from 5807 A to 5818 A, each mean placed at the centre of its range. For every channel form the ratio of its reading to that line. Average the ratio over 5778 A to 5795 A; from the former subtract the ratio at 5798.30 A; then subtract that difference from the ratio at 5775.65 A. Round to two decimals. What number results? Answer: 1.28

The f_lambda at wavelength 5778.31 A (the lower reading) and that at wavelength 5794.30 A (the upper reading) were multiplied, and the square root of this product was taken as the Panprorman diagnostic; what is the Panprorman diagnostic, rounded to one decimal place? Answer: 23.8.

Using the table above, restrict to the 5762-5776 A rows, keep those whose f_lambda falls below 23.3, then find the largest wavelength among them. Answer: 5774.32 A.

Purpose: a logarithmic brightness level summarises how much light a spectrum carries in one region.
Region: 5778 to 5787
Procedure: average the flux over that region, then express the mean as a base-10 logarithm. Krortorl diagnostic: 1.354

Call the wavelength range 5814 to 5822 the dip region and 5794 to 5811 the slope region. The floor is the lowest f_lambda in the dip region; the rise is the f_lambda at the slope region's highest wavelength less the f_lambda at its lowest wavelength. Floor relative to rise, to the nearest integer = 22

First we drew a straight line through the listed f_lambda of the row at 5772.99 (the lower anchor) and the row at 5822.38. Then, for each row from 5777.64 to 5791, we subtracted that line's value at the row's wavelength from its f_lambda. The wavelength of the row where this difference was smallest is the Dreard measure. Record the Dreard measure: 5784.96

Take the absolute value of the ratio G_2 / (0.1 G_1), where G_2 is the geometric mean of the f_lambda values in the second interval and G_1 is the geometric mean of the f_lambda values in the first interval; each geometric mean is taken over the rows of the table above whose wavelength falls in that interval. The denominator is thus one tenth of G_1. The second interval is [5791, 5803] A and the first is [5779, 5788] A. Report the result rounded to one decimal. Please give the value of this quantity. 10.9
